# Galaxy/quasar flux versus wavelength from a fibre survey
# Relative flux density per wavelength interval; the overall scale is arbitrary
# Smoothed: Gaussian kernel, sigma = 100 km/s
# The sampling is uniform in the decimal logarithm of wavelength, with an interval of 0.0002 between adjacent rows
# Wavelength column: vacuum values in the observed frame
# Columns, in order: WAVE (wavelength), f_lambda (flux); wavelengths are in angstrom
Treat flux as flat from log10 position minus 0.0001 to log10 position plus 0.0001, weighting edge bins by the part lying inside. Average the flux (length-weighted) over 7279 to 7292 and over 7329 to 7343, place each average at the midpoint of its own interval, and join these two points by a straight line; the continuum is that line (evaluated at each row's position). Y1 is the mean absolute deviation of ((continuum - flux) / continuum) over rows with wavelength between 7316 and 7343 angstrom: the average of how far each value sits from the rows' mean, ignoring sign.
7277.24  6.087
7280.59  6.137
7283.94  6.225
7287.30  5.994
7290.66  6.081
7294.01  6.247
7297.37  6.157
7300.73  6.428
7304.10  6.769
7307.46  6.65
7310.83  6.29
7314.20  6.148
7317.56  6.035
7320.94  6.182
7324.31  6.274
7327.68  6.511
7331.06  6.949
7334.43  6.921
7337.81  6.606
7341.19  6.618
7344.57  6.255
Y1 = 0.029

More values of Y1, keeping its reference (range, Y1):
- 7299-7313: 0.027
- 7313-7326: 0.008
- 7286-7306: 0.025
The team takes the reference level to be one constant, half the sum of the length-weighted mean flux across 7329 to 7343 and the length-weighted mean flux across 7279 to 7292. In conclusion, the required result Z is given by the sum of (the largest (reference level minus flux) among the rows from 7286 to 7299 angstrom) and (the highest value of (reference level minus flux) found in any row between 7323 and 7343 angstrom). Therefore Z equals 0.60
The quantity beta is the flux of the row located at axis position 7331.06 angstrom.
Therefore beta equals 6.949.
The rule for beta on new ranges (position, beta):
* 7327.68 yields 6.511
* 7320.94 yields 6.182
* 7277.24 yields 6.087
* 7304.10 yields 6.769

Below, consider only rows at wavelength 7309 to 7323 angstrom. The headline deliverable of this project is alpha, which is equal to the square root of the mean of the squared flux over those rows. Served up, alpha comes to 6.2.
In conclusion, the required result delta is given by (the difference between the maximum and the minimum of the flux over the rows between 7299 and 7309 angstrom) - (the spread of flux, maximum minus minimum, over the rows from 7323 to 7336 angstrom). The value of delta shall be -0.3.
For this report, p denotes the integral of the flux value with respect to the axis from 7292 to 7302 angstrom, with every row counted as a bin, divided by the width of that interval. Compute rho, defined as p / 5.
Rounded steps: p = 6.27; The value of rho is 1.25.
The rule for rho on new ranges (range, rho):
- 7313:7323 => 1.23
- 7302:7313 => 1.31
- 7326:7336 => 1.36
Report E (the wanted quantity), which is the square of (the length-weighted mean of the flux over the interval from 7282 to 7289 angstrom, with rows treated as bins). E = 37.3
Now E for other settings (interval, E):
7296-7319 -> 40.5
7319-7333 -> 42.0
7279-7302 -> 38.2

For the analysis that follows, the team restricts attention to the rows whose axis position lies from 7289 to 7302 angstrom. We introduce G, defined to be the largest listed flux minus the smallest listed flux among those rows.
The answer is 0.35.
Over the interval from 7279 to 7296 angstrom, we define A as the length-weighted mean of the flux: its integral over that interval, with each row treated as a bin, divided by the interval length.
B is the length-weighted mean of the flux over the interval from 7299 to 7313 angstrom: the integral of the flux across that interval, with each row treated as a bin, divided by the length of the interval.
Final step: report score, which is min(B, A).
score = 6.14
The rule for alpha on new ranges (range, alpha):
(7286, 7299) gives 6.1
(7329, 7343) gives 6.8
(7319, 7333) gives 6.5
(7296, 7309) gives 6.5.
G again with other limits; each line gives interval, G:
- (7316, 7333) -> 0.91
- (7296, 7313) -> 0.61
